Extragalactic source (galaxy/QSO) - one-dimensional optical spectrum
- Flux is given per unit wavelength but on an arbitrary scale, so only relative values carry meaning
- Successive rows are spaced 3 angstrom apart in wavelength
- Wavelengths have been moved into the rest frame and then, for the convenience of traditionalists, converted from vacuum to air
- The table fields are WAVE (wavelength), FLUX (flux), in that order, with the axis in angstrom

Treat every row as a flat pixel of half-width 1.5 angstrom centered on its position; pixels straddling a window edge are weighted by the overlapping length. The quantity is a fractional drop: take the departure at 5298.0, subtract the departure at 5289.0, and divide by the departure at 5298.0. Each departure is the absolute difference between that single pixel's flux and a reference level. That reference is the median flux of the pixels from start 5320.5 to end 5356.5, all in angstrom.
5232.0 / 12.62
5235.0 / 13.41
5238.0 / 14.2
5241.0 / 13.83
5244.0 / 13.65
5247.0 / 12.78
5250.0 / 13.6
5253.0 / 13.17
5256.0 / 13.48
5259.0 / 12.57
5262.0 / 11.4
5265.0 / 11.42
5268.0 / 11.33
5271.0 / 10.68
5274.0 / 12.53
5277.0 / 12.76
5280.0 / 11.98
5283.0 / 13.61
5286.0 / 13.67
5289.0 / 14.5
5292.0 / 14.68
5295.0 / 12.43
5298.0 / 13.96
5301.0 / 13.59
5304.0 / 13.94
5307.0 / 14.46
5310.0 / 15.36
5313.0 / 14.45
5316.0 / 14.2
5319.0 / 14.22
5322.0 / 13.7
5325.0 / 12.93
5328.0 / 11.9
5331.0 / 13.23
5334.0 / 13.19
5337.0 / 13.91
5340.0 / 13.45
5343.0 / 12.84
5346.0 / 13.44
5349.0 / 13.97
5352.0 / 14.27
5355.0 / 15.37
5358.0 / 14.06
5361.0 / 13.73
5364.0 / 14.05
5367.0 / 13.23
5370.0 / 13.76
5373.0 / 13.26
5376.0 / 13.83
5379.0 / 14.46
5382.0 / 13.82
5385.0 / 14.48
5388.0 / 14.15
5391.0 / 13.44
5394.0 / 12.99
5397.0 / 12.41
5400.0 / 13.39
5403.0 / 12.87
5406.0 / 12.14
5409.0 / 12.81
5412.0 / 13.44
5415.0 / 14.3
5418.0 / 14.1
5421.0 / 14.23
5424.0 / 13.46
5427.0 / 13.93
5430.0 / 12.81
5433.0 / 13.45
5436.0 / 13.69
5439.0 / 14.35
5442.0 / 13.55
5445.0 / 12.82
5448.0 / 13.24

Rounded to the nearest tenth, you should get -1.0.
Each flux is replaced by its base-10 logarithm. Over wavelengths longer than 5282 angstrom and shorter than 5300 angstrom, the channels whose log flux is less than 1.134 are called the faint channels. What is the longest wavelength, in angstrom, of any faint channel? 5295.0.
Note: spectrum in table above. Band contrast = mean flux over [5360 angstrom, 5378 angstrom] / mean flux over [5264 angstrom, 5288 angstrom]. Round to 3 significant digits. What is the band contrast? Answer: 1.11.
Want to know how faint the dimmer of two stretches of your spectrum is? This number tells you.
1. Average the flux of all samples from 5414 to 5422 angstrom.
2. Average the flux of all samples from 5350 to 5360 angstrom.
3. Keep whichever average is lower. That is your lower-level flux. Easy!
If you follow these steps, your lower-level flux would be 14.2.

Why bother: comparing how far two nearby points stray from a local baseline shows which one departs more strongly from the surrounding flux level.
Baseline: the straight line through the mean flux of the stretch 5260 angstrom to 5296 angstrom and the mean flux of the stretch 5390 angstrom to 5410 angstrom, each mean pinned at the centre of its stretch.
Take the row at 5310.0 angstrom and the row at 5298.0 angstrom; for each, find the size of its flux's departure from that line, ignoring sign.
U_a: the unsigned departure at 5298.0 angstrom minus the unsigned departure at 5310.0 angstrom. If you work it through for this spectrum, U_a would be -1.4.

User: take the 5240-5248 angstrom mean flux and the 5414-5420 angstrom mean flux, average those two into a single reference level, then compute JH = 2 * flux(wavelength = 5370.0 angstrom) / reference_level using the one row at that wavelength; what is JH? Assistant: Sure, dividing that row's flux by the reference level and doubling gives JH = 1.99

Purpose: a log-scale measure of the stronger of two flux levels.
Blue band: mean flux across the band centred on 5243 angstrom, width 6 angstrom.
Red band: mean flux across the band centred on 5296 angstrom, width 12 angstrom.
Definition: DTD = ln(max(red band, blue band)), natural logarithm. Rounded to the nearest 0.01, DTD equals 2.62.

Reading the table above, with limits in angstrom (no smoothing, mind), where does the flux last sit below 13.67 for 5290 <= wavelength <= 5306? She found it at 5301.0 angstrom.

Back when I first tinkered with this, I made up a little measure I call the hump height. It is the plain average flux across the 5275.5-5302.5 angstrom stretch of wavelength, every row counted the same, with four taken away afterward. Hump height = 9.5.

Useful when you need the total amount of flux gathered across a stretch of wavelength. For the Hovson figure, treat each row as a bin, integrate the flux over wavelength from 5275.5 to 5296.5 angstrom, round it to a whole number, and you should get 281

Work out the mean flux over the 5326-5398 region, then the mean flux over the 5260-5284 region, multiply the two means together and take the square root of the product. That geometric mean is 12.8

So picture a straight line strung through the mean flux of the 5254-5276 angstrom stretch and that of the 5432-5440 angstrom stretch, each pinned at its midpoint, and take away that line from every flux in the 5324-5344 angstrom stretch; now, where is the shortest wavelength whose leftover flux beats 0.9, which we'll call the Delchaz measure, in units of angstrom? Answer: 5337.0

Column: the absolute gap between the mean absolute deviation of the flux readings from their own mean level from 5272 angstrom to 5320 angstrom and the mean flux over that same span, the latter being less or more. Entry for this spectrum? 13.0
